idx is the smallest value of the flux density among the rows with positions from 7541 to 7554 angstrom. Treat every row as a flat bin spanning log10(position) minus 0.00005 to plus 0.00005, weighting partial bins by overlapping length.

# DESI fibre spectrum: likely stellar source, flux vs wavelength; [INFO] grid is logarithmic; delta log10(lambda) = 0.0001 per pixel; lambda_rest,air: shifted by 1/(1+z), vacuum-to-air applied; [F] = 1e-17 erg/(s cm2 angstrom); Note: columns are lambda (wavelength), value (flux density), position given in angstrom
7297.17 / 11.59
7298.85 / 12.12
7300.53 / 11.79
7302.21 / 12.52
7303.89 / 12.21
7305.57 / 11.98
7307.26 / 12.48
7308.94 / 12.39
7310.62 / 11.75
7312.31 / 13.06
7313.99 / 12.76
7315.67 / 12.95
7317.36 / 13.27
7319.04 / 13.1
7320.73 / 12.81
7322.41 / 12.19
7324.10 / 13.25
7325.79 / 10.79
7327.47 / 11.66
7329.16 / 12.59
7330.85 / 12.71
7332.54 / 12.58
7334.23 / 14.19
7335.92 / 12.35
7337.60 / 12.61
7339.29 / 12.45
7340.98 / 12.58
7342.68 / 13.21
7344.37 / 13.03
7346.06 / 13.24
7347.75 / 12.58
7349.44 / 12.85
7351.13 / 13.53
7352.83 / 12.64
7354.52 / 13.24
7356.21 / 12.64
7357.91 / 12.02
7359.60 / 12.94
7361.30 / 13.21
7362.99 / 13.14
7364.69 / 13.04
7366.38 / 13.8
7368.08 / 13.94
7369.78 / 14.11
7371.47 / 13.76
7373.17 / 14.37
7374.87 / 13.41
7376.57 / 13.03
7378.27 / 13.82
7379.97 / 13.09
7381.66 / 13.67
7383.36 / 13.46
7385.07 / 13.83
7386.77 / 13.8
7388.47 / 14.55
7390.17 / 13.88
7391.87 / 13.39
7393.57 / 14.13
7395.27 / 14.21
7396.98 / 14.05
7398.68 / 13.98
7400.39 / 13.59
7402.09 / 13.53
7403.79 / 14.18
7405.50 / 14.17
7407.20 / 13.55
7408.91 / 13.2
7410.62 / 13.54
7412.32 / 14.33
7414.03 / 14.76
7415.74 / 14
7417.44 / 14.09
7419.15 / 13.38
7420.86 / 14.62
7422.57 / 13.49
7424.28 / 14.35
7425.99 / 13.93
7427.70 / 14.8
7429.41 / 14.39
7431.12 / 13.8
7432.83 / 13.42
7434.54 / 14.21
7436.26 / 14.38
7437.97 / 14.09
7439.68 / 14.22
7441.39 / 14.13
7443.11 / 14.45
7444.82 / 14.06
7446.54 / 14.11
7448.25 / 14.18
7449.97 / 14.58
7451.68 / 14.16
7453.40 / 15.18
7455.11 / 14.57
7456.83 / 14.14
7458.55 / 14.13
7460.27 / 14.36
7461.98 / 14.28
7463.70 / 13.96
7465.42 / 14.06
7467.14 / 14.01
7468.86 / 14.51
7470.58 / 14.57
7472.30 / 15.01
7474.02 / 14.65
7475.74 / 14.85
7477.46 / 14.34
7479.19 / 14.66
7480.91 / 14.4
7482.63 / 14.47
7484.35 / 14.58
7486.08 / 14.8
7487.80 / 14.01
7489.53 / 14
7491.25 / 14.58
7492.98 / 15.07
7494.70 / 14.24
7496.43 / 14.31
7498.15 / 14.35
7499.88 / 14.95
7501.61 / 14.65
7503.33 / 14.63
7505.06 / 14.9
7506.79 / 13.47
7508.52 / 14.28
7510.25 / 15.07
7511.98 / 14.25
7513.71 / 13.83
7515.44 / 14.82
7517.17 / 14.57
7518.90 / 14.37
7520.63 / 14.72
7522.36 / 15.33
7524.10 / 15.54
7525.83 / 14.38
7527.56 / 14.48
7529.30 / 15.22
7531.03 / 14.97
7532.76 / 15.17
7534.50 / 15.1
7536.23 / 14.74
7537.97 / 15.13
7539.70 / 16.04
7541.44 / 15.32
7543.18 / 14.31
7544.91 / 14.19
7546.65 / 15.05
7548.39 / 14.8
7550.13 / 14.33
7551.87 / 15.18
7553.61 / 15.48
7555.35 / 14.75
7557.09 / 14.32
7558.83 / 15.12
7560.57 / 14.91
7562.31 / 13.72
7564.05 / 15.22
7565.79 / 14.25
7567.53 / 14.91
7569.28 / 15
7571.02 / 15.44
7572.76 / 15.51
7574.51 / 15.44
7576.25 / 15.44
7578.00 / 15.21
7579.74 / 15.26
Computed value 14.19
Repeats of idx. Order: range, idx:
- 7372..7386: 13.03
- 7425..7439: 13.42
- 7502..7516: 13.47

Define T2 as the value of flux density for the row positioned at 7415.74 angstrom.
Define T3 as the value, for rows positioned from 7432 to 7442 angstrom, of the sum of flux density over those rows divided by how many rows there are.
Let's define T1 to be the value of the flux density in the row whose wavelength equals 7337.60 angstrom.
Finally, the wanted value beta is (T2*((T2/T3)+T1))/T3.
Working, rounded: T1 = 12.61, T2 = 14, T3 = 14.1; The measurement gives 13.5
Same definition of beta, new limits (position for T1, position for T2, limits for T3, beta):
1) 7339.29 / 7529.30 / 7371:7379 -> 15.1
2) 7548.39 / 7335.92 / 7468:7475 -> 13.2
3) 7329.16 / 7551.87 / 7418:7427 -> 14.9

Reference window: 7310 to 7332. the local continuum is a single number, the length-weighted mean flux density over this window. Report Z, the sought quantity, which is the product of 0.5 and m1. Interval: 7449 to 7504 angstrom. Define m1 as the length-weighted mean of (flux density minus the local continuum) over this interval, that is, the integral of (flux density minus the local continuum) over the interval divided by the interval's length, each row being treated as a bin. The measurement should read 0.97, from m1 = 1.9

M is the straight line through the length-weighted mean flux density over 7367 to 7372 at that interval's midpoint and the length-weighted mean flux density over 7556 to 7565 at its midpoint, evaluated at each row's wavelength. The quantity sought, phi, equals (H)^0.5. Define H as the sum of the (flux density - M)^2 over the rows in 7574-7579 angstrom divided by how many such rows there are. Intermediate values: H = 0.42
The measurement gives 0.65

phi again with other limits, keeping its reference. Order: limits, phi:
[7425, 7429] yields 0.48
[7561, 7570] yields 0.55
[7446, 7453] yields 0.19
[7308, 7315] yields 1.32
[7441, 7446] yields 0.17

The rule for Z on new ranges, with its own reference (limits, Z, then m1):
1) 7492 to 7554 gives 1.11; 2.2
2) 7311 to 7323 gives 0.16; 0.3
